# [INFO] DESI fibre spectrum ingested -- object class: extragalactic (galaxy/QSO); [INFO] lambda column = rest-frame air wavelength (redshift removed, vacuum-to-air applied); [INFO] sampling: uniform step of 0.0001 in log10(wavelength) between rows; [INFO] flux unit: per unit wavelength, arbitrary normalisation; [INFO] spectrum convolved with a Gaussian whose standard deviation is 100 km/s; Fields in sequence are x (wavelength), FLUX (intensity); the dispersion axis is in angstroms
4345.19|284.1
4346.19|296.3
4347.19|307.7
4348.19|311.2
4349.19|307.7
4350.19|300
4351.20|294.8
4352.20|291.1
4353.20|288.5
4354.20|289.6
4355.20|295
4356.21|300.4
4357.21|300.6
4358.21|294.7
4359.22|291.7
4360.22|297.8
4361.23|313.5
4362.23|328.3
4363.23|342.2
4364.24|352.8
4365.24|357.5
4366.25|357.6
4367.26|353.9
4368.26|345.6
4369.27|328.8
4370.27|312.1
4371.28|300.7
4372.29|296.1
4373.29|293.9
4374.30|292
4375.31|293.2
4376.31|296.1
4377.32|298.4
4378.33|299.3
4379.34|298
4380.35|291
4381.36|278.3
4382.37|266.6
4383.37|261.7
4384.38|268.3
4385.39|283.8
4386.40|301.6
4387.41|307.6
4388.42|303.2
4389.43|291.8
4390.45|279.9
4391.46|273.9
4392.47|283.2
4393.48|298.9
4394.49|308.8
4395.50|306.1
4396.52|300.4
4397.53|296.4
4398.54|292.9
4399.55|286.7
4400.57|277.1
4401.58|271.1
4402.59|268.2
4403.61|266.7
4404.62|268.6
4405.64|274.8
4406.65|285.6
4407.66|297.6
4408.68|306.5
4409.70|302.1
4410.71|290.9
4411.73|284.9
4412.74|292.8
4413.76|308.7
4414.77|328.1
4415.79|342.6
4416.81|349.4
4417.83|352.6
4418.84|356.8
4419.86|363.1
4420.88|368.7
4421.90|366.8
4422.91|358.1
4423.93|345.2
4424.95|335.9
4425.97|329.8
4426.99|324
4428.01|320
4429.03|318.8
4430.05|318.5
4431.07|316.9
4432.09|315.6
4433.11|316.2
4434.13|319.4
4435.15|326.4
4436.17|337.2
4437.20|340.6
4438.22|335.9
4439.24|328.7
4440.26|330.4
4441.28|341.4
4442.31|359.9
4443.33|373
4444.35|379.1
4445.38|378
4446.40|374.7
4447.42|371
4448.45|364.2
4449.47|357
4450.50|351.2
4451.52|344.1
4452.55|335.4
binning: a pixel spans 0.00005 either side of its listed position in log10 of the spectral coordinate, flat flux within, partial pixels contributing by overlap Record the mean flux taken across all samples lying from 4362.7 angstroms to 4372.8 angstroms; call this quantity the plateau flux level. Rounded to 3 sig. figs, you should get 335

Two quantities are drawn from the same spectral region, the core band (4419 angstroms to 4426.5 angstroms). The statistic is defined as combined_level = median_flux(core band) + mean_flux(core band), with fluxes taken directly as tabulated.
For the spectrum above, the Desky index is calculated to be 711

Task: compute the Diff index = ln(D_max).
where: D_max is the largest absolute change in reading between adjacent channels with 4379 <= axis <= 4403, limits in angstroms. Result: 2.88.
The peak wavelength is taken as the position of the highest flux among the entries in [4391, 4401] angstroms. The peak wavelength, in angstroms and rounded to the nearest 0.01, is 4394.49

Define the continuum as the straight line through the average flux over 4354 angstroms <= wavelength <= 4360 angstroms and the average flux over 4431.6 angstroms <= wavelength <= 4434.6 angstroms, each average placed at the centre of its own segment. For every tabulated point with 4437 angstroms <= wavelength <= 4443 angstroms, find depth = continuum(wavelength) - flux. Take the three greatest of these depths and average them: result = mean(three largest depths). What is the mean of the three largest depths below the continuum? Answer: -13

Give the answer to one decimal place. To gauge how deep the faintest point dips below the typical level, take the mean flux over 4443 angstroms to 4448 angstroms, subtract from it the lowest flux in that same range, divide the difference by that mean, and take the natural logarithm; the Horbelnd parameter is -4.5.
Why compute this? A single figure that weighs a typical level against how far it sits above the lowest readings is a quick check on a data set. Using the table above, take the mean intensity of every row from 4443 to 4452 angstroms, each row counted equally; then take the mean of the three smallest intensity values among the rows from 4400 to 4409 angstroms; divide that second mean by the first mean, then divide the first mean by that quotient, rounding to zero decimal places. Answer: 500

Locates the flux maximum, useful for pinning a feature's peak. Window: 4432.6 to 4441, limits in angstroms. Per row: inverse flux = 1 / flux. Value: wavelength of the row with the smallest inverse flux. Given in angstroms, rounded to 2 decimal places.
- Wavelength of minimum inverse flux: 4437.20 angstroms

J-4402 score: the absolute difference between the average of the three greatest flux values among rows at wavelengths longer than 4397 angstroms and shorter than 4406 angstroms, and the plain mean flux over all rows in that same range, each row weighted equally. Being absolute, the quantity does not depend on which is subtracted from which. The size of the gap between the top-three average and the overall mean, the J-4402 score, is 14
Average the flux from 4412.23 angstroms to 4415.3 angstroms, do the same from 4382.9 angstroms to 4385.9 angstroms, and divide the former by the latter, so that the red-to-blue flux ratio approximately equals 1.14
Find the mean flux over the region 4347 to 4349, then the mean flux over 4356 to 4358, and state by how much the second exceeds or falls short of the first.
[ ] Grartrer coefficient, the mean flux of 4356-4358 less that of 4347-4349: -9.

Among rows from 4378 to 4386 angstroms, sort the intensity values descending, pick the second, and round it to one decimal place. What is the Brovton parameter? 298.0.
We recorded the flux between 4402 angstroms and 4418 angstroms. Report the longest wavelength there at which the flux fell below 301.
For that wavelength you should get 4412.74 angstroms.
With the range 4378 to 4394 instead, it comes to 4393.48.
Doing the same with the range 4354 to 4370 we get 4360.22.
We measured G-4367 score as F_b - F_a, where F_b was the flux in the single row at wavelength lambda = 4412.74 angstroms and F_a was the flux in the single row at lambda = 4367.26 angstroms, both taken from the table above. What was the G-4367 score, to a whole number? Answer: -61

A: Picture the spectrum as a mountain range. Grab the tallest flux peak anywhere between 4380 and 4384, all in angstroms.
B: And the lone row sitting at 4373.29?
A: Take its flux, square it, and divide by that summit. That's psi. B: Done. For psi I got 297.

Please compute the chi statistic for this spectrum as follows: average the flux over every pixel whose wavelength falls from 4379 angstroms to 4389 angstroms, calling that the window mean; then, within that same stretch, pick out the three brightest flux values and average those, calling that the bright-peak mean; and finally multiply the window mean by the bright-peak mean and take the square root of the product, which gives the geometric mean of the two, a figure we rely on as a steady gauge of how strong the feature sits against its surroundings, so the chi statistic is 295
